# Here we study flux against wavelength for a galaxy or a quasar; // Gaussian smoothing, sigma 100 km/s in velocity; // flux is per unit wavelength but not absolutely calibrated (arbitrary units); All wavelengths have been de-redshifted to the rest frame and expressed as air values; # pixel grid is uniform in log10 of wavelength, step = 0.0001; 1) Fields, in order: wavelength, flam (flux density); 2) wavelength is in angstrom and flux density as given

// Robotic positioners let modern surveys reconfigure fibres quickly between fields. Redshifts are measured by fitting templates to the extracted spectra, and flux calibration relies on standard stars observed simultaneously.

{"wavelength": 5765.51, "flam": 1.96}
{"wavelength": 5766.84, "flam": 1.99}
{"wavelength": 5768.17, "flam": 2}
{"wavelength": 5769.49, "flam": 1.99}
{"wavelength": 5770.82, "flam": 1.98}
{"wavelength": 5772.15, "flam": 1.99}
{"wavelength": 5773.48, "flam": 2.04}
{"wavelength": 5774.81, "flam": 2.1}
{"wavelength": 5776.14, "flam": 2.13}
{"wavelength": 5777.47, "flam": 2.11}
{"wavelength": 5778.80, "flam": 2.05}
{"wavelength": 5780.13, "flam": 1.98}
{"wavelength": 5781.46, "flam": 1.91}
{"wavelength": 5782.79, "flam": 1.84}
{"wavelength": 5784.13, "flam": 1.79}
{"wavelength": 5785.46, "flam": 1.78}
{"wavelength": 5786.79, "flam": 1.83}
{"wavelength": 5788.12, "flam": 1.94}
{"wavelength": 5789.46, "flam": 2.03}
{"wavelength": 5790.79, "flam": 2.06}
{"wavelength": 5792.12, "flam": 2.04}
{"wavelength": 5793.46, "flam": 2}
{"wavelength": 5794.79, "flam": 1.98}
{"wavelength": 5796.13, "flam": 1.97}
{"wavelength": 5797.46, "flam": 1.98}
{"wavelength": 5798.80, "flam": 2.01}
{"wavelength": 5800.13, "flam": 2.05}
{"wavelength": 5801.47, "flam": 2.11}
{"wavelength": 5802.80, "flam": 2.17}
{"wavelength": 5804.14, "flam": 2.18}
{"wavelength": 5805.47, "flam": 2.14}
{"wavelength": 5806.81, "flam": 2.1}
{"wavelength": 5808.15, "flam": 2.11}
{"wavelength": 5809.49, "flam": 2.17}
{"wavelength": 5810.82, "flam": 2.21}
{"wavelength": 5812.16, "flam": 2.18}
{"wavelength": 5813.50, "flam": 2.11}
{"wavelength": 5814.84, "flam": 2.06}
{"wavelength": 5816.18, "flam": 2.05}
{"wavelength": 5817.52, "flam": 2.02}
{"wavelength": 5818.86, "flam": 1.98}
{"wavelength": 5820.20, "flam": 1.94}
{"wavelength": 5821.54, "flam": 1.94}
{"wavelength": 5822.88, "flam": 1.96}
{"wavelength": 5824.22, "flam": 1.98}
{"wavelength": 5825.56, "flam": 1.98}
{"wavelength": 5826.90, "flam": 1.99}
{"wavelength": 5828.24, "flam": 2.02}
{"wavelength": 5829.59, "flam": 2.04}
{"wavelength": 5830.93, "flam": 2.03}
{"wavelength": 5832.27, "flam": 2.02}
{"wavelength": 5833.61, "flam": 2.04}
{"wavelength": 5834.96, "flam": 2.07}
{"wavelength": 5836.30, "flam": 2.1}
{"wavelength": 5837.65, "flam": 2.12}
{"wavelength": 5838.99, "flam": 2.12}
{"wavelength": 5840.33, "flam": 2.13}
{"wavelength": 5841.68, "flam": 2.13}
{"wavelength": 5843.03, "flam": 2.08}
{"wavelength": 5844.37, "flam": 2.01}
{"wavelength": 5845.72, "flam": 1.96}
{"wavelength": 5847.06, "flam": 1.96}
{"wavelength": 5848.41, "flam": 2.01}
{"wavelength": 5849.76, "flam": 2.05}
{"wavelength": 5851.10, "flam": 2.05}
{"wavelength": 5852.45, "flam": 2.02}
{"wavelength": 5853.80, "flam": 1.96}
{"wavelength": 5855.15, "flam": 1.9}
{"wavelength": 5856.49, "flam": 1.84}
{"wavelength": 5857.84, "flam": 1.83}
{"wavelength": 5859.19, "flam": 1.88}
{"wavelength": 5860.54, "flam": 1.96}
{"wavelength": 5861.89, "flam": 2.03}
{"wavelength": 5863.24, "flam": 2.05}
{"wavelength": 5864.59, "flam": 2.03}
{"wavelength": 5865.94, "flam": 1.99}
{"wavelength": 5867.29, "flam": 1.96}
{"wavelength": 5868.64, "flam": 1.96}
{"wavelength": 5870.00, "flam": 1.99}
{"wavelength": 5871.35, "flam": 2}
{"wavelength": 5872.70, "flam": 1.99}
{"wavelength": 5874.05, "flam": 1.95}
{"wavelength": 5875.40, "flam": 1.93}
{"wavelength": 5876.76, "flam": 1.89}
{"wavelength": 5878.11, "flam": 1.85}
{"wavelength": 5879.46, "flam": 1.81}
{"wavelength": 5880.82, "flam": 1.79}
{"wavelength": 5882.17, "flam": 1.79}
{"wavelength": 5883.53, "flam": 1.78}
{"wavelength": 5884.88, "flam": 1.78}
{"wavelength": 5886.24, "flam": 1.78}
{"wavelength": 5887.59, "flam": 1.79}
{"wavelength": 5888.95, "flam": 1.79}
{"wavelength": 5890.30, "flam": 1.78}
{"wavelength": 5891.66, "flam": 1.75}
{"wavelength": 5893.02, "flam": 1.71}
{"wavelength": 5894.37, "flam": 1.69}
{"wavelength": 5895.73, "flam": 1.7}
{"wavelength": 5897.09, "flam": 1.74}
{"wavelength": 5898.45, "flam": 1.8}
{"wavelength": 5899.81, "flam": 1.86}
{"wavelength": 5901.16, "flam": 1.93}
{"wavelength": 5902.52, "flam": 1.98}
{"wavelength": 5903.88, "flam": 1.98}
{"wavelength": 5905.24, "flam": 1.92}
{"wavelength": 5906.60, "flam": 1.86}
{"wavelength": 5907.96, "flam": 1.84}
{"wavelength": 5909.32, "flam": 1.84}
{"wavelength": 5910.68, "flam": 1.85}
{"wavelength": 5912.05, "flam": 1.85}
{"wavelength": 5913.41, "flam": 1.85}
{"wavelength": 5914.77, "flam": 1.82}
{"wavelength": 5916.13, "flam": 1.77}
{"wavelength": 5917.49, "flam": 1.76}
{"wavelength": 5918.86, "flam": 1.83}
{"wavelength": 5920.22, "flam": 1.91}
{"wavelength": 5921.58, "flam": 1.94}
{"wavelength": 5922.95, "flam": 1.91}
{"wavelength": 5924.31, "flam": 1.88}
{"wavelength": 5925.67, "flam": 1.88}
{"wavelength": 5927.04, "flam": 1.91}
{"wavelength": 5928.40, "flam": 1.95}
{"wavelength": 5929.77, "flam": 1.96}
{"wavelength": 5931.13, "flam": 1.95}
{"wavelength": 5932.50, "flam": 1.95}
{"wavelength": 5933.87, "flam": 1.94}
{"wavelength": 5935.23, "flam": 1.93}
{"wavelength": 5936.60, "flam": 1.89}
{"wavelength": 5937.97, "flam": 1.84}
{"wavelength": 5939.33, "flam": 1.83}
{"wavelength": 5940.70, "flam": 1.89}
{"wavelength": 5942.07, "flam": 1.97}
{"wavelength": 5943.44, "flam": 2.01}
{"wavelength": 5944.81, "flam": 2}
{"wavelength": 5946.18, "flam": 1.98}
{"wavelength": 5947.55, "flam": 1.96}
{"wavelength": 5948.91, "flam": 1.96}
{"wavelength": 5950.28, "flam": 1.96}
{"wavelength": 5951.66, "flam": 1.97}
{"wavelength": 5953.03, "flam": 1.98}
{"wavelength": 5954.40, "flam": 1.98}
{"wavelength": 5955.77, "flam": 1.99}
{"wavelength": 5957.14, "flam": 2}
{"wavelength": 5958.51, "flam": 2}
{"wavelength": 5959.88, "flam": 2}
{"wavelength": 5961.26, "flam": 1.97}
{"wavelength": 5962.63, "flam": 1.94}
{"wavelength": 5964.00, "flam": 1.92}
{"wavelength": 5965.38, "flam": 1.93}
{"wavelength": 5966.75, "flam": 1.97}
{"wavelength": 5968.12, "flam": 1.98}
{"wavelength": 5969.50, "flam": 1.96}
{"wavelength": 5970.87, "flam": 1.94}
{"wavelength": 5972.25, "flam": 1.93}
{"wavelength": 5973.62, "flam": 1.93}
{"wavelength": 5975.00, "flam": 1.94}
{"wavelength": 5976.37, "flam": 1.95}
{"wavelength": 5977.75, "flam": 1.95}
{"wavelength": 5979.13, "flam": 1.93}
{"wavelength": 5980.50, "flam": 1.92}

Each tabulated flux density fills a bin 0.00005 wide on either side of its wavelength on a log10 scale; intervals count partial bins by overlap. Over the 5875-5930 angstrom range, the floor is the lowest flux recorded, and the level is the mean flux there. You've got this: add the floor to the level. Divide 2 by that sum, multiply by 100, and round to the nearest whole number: 57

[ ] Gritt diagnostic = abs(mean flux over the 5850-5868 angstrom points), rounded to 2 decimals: 1.96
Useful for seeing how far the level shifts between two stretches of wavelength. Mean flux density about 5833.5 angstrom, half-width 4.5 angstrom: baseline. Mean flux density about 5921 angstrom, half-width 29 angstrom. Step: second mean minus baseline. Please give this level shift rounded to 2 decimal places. -0.18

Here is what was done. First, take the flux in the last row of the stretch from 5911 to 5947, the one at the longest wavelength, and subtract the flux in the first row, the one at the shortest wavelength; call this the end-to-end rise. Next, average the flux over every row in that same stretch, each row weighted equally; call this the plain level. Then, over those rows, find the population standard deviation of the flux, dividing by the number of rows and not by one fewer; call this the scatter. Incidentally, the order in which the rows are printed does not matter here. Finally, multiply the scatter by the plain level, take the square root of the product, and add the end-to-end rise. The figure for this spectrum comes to 0.48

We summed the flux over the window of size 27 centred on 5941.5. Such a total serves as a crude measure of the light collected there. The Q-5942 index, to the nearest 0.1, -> 38.9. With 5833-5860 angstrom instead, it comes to 40.3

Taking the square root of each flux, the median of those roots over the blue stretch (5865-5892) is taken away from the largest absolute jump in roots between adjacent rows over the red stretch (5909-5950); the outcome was -1.32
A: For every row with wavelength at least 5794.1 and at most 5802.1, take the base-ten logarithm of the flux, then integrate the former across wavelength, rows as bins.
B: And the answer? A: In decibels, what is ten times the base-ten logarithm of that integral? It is 3.87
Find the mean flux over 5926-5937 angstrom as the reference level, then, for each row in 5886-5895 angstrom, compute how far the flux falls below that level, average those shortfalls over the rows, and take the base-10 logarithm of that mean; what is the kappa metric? -0.75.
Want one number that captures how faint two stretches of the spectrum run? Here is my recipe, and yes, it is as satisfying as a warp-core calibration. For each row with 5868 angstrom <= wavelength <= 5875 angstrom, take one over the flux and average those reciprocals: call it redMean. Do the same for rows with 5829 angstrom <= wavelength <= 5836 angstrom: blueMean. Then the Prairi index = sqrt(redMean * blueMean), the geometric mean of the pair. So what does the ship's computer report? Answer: 0.498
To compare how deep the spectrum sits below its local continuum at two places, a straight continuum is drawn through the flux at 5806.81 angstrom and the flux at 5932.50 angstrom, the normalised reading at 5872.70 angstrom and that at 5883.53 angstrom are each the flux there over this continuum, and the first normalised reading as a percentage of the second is 111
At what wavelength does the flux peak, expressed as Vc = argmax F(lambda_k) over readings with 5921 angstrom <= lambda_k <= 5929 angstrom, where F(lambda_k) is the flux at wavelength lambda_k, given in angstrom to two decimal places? 5928.40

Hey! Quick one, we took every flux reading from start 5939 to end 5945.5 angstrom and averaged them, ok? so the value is 1.94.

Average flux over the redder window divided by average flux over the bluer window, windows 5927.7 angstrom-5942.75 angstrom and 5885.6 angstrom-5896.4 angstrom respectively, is 1.10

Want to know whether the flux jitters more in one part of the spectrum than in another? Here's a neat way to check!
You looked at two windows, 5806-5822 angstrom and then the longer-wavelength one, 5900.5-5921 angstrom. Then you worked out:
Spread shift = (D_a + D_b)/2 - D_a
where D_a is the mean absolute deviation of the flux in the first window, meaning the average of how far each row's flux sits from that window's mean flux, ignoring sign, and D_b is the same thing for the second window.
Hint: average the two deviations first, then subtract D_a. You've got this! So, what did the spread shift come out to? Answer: -0.011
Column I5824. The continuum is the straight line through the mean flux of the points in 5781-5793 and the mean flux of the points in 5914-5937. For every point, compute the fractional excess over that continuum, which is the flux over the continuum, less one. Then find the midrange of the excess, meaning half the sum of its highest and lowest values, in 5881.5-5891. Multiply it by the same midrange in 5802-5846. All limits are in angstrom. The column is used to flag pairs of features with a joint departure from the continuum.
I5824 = -0.005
